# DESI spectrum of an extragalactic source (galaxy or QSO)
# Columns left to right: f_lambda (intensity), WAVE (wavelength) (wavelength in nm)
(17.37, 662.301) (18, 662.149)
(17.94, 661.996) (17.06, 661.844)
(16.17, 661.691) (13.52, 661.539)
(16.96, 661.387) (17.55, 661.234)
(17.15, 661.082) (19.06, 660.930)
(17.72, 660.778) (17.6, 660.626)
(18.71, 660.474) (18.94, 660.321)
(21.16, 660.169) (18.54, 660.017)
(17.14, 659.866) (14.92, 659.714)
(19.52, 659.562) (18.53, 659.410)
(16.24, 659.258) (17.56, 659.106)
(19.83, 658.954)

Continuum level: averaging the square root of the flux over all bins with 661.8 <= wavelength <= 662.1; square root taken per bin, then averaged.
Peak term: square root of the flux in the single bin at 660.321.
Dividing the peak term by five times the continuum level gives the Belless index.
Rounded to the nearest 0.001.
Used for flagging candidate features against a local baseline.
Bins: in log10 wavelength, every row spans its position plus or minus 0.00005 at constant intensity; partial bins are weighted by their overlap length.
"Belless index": 0.208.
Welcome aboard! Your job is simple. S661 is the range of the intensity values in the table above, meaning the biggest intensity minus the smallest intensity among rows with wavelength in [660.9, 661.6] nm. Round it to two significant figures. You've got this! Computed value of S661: 5.5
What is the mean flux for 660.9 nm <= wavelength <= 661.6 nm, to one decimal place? 16.8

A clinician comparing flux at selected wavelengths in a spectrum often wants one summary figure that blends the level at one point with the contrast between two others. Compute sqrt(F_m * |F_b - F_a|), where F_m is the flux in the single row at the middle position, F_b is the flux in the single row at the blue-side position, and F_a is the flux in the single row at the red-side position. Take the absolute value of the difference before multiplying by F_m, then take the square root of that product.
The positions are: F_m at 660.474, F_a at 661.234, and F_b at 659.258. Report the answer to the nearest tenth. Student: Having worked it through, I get 5.0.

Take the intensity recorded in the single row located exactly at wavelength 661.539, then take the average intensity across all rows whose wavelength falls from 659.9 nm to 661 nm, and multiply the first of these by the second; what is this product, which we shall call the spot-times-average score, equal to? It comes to 254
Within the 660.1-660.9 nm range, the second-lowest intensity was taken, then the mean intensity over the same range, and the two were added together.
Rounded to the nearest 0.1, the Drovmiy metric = 36.5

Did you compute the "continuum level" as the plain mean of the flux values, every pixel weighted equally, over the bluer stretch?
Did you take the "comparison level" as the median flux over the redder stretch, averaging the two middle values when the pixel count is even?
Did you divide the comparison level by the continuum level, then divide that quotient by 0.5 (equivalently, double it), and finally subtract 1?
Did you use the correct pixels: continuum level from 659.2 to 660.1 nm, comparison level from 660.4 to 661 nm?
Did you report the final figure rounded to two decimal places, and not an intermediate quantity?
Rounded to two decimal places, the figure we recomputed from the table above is 1.08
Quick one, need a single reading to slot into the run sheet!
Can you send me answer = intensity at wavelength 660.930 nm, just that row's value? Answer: 19.06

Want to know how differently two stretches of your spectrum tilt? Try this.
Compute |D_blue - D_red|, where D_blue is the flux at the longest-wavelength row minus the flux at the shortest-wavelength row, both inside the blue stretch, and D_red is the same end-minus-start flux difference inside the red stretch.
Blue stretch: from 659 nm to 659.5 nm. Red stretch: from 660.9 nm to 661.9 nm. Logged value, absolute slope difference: 3.0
